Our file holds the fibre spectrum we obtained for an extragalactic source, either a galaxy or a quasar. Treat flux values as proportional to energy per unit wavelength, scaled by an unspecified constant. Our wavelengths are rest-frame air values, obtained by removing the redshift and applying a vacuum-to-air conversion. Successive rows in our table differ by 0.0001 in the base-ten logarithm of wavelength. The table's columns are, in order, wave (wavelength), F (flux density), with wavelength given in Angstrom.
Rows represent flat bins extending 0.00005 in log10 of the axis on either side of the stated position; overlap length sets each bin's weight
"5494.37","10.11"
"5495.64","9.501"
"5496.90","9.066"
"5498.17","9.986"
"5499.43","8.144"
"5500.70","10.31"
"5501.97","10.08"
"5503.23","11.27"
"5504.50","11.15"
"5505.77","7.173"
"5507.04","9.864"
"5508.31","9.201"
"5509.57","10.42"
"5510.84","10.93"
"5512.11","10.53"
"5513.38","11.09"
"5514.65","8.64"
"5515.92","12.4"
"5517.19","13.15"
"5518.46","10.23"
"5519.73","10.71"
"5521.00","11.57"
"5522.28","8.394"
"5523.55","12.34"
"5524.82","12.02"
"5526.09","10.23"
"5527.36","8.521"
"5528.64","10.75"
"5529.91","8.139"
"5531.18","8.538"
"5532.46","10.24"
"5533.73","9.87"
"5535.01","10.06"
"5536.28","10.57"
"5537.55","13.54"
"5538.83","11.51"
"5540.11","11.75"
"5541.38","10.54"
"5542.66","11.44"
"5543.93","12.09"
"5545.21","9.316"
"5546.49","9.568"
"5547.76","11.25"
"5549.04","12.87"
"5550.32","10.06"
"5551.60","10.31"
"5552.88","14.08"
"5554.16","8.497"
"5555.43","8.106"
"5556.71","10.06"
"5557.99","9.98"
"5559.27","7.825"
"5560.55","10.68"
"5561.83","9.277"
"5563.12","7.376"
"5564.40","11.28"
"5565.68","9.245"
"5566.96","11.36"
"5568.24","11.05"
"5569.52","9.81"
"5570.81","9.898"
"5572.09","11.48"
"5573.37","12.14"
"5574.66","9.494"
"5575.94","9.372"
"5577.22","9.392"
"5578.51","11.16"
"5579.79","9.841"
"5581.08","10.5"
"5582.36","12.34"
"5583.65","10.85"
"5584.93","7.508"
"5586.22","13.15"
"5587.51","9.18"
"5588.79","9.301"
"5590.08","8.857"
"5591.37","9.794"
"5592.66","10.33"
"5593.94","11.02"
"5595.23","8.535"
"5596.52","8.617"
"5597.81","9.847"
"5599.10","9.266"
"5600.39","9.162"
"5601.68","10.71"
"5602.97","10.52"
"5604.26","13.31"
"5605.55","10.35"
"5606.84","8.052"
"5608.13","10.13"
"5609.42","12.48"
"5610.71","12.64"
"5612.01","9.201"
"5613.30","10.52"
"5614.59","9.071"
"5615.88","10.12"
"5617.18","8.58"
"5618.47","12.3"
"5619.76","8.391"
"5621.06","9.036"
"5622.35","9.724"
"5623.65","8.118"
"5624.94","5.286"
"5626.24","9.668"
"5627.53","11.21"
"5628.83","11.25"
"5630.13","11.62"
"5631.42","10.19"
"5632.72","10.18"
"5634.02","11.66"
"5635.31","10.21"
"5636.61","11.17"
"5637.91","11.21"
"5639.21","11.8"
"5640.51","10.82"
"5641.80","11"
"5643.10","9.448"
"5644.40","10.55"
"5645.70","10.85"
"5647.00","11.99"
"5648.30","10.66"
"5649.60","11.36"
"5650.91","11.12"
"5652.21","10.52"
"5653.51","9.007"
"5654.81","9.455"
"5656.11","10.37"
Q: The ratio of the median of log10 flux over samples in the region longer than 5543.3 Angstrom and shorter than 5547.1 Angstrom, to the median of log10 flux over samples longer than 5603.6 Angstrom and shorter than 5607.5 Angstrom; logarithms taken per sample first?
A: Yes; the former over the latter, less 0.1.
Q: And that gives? 0.87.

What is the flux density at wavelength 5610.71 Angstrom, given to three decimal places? 12.640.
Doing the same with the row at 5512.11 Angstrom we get 10.530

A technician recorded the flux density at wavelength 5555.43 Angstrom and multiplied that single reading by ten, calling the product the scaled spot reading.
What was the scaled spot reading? 81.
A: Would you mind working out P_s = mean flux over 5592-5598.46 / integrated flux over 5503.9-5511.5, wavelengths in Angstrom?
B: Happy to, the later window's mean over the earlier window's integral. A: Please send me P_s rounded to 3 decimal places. 0.130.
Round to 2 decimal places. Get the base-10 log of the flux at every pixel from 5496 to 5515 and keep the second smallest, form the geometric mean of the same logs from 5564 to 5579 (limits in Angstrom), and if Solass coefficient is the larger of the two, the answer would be 1.02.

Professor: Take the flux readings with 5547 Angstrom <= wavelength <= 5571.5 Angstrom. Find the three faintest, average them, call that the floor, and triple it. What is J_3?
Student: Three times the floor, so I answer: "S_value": 23.3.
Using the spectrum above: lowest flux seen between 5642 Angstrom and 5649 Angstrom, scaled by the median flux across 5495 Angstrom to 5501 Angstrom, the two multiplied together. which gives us 90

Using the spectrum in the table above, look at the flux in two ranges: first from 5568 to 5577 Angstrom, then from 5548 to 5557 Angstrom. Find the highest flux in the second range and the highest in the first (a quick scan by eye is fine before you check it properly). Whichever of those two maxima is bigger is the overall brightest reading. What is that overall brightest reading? 14.1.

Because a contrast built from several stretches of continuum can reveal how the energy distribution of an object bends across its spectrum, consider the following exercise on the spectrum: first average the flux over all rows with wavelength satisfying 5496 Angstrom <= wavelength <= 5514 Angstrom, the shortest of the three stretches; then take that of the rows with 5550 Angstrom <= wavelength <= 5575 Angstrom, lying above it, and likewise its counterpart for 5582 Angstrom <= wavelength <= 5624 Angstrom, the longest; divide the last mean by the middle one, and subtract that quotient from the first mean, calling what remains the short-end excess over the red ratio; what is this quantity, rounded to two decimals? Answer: 8.95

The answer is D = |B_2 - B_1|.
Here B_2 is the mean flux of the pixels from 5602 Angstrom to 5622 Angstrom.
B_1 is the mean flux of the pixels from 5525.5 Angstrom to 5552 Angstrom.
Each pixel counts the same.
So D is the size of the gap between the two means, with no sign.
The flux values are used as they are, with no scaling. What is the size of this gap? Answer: 0.22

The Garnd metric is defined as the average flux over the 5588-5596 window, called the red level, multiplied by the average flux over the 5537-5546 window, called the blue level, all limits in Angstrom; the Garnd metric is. 110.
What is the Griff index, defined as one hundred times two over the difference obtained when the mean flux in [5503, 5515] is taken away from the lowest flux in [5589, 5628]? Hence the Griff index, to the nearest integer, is -42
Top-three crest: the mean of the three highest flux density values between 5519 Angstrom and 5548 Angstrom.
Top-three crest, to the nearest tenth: 12.7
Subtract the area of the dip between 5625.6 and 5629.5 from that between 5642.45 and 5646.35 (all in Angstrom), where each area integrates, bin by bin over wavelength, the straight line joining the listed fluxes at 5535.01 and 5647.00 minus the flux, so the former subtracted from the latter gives 3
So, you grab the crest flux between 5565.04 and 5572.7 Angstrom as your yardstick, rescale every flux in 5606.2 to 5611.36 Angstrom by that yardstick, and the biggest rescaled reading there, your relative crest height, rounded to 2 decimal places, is 1.10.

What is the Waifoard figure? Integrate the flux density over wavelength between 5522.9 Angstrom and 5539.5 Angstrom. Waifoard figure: 174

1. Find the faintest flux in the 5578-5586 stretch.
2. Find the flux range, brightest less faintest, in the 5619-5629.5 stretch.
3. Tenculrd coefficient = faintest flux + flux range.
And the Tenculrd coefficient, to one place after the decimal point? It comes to 13.5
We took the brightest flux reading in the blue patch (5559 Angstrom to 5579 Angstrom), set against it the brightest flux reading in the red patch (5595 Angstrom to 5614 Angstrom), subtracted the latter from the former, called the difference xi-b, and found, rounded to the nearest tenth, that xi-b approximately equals -1.2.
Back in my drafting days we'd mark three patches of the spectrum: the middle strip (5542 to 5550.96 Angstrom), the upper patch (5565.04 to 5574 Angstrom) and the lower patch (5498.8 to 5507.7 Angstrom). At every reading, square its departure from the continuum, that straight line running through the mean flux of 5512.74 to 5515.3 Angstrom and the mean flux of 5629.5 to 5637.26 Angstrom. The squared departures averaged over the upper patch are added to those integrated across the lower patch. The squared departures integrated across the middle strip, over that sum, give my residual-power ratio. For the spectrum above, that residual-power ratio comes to 1.0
